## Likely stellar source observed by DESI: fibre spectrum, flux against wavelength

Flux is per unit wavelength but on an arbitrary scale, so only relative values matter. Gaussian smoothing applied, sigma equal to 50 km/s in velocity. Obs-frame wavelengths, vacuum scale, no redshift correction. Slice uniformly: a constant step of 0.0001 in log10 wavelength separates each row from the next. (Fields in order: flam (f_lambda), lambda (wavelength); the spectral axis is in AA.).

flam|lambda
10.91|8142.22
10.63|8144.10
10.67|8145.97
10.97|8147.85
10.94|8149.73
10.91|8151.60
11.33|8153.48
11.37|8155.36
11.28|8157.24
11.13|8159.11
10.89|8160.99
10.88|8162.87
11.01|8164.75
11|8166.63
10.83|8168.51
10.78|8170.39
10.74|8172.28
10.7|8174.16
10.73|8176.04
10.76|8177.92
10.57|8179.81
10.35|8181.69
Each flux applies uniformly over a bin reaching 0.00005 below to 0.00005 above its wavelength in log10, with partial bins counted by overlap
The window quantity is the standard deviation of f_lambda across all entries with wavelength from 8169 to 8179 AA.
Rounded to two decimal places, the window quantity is 0.03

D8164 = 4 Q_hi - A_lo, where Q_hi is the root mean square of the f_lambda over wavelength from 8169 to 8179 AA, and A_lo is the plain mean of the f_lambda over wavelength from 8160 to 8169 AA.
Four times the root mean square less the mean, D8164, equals 32.0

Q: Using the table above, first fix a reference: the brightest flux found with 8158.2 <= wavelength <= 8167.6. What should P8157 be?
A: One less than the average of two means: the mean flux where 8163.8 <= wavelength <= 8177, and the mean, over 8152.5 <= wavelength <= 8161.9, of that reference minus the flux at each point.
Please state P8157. 4.38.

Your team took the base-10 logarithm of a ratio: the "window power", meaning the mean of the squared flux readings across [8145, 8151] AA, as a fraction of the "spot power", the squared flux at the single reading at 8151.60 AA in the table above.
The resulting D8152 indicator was 0.00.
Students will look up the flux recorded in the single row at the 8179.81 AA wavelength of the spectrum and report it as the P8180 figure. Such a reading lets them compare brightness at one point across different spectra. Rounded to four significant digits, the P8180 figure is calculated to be 10.57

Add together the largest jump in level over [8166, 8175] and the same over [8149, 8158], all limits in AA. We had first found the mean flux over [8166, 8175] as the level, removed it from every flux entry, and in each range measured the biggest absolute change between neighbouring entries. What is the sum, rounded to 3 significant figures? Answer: 0.590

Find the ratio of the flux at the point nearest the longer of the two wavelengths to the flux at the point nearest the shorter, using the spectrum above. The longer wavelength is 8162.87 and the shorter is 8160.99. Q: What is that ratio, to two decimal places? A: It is 1.00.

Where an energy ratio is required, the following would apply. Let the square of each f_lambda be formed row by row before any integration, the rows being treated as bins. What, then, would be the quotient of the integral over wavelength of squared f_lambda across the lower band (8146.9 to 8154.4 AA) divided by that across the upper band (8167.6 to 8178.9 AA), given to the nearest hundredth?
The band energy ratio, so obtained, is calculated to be 0.70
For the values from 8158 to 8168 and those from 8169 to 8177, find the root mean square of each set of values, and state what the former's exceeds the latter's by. 0.24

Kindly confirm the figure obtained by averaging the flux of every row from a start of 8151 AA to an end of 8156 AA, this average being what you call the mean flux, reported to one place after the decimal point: 11.2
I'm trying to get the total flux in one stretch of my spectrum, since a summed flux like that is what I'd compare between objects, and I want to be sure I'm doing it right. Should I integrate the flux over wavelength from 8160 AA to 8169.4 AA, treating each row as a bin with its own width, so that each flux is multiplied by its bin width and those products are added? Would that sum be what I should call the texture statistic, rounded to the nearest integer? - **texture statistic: 103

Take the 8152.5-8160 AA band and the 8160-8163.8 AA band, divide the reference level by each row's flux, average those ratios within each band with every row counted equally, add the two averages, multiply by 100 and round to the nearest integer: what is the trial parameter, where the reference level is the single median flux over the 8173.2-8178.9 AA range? 194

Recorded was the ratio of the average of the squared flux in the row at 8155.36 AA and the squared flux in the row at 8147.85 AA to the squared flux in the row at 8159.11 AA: 1.01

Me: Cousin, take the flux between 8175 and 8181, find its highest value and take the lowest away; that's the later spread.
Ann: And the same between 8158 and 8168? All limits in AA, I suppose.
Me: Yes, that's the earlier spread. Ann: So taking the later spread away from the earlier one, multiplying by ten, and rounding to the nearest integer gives 1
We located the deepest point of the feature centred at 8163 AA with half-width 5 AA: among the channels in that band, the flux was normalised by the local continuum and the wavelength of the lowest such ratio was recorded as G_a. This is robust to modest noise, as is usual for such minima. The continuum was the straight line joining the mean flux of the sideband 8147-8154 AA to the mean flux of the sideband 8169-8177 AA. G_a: 8160.99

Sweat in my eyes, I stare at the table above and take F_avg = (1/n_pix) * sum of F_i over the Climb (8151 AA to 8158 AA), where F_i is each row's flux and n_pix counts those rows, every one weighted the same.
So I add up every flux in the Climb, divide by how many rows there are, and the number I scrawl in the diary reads 11.2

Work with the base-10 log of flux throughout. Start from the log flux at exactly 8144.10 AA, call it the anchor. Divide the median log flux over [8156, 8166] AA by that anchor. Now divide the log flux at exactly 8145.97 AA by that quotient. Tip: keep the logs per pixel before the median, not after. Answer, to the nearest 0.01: 1.01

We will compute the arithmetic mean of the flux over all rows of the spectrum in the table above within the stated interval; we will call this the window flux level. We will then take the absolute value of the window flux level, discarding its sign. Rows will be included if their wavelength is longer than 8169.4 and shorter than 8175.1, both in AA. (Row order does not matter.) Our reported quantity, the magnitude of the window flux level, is 10.7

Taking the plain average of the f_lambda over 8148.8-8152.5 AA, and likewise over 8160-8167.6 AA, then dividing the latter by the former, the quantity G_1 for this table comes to 1.00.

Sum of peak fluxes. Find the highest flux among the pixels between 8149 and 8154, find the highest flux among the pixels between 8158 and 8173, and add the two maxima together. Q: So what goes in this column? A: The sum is 22.5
